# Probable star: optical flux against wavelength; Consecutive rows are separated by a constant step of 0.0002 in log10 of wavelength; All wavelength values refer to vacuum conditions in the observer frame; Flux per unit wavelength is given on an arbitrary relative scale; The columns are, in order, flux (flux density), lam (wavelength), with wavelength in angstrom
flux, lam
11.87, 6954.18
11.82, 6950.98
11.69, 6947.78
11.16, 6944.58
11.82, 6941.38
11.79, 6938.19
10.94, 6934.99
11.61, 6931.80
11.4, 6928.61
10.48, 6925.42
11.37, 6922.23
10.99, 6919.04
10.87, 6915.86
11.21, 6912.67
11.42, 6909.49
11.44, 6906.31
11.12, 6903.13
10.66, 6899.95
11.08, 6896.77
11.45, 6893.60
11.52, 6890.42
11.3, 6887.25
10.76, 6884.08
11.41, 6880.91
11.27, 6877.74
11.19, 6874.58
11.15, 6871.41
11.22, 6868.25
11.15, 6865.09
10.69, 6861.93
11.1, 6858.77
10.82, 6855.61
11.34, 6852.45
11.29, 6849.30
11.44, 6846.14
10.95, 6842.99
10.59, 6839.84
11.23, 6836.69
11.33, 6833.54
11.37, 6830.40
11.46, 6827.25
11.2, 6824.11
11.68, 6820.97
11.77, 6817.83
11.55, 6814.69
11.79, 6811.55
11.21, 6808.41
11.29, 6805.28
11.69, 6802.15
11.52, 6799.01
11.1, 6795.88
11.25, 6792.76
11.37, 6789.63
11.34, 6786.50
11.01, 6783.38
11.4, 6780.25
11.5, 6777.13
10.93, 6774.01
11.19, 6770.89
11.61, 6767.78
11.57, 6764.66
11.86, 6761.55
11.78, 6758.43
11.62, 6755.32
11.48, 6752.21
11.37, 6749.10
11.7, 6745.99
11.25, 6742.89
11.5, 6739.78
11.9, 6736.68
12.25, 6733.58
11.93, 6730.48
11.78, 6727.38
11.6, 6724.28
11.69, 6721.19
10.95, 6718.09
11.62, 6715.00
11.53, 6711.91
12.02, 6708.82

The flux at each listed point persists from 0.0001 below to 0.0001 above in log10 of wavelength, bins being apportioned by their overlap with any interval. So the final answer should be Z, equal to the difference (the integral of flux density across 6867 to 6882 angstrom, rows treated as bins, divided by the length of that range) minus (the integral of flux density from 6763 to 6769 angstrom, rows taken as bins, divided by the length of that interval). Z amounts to -0.35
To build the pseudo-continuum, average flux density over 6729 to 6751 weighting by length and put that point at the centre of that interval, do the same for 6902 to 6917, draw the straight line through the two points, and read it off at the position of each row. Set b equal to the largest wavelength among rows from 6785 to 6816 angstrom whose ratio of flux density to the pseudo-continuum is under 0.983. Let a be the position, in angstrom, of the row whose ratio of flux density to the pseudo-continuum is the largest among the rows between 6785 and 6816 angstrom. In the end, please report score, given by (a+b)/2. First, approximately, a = 6811.55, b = 6808.41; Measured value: 6810.0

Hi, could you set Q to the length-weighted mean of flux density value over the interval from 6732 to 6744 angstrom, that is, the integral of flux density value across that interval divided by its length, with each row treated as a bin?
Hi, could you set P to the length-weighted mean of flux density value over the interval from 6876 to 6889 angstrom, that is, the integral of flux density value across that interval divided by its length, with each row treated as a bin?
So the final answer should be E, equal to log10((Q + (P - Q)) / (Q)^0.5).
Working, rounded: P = 11.2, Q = 11.74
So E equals 0.514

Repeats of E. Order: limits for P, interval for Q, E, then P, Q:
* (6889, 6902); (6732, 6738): 0.507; 11.2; 12.08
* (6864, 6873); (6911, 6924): 0.526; 11.2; 11.10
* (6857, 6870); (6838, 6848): 0.522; 11.0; 11.00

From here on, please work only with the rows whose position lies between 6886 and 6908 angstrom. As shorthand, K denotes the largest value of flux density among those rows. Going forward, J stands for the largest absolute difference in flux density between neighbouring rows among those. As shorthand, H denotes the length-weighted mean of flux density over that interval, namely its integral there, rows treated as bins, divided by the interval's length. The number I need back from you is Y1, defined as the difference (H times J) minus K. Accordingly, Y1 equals -6.4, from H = 11.2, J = 0.46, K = 11.52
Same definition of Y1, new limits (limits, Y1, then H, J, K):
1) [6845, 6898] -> -4.2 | 11.2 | 0.65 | 11.52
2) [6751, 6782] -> -5.3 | 11.5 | 0.57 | 11.86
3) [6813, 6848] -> -4.5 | 11.3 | 0.64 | 11.77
